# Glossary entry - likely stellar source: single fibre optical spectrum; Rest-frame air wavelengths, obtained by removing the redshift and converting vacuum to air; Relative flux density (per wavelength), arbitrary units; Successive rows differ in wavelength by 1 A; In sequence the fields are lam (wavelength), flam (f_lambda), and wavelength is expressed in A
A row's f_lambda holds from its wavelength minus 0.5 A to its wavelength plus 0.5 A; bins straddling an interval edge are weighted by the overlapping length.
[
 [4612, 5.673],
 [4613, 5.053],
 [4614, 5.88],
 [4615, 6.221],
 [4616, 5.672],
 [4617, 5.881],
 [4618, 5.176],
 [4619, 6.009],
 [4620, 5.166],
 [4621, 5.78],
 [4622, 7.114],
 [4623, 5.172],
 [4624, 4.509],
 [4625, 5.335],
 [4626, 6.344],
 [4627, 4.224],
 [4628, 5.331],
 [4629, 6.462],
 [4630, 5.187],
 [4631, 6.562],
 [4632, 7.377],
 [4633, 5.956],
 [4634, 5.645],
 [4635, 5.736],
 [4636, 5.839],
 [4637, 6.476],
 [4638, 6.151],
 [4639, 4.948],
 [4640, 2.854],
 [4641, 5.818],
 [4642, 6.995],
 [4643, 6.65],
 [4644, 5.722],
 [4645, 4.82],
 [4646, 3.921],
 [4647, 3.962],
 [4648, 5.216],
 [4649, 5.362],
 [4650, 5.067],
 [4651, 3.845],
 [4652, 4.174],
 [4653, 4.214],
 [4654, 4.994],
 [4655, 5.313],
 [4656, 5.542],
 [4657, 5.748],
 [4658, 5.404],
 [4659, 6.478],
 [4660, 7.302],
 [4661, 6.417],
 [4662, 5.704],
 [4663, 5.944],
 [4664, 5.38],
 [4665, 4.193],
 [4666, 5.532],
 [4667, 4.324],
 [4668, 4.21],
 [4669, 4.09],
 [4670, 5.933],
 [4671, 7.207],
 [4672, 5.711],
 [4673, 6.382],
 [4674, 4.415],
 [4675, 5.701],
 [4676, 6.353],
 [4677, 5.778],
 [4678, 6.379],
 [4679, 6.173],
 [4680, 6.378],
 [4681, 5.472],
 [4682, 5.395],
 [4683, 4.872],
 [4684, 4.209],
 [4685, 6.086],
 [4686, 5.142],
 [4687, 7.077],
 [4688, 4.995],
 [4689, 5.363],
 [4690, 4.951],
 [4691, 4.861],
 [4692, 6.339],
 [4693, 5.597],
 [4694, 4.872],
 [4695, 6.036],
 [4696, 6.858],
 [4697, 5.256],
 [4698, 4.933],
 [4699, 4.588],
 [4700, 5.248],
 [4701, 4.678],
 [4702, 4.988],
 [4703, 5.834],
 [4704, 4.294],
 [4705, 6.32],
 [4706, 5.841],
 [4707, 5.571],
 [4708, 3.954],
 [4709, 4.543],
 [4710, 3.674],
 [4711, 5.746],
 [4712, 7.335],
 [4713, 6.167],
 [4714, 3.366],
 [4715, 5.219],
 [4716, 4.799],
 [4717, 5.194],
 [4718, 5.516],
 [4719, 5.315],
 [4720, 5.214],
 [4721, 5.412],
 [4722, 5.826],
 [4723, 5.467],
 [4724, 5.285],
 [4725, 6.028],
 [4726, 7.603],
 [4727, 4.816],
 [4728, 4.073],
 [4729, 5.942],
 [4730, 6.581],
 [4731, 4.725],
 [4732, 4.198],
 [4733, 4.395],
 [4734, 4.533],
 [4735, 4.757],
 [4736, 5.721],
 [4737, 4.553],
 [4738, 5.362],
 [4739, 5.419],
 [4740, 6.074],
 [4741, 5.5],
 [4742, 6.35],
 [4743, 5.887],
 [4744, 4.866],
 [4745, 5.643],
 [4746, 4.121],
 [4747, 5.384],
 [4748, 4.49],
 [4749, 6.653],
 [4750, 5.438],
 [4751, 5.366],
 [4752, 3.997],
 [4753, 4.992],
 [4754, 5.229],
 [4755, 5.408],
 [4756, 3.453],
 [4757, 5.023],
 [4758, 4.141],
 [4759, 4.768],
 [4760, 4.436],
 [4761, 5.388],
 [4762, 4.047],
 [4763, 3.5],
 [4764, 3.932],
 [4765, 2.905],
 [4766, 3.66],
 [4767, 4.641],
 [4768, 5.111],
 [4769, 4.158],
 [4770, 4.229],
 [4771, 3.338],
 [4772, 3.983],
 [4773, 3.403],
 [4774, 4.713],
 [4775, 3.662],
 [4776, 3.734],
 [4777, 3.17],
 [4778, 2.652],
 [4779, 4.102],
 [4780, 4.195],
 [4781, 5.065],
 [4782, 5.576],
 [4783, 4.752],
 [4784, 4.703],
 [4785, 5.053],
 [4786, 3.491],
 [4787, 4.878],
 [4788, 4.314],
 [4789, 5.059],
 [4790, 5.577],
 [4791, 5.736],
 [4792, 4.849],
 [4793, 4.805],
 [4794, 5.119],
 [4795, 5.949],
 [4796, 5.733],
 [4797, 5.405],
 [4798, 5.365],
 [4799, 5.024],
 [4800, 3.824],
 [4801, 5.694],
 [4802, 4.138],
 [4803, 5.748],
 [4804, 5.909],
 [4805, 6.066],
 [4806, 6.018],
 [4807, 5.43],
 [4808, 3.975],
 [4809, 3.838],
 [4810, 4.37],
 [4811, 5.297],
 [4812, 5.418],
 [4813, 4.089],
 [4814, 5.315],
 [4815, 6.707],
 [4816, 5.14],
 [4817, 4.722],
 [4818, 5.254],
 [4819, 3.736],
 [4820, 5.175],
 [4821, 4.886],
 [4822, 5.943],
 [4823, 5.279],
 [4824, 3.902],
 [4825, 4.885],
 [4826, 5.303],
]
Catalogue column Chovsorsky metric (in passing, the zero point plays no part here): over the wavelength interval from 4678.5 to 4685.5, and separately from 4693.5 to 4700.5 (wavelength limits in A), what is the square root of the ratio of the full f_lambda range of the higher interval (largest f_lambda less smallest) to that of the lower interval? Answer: 1.02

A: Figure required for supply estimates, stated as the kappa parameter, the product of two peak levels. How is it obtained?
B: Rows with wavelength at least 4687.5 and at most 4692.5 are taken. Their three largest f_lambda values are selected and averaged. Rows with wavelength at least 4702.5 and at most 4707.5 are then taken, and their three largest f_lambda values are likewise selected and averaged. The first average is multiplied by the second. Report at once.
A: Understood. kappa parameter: 33.4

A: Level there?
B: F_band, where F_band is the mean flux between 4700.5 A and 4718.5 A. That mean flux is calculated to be 5.17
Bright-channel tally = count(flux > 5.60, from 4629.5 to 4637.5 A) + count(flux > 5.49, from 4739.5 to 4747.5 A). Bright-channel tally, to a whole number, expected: 12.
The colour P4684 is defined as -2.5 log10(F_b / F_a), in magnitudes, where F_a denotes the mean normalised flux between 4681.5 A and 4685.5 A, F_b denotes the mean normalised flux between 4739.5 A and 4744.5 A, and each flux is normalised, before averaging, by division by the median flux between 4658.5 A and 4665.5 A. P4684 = -0.12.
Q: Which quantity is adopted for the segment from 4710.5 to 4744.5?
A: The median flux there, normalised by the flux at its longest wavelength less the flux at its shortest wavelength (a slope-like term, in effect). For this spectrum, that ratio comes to -6.1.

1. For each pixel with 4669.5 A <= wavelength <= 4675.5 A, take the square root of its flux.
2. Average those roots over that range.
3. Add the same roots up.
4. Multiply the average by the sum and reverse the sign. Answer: -35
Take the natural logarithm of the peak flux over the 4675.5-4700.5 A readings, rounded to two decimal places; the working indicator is 1.96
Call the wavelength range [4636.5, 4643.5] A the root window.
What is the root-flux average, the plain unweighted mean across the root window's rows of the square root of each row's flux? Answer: 2.37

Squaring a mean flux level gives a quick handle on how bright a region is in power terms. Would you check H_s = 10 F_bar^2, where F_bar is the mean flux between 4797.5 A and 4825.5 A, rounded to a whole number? 254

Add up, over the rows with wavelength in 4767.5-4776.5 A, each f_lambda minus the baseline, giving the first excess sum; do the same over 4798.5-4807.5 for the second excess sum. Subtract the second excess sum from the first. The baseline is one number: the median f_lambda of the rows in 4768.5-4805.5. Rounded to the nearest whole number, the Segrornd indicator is -12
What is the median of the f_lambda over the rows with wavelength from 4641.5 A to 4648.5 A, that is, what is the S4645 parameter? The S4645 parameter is 5.2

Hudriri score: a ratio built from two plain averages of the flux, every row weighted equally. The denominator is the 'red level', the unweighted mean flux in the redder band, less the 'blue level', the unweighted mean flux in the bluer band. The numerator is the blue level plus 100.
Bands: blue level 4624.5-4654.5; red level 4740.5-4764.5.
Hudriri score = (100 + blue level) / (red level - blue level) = -231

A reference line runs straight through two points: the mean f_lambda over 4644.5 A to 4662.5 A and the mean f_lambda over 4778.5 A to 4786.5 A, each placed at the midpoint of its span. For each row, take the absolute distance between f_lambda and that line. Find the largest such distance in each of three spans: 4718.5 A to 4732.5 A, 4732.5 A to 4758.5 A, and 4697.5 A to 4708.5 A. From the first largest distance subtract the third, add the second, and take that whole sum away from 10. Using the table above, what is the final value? 6.7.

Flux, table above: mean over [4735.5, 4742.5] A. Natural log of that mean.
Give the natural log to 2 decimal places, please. 1.72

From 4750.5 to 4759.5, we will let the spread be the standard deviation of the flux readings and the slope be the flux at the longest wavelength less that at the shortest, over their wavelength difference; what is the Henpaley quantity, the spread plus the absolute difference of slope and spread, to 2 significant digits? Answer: 1.4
